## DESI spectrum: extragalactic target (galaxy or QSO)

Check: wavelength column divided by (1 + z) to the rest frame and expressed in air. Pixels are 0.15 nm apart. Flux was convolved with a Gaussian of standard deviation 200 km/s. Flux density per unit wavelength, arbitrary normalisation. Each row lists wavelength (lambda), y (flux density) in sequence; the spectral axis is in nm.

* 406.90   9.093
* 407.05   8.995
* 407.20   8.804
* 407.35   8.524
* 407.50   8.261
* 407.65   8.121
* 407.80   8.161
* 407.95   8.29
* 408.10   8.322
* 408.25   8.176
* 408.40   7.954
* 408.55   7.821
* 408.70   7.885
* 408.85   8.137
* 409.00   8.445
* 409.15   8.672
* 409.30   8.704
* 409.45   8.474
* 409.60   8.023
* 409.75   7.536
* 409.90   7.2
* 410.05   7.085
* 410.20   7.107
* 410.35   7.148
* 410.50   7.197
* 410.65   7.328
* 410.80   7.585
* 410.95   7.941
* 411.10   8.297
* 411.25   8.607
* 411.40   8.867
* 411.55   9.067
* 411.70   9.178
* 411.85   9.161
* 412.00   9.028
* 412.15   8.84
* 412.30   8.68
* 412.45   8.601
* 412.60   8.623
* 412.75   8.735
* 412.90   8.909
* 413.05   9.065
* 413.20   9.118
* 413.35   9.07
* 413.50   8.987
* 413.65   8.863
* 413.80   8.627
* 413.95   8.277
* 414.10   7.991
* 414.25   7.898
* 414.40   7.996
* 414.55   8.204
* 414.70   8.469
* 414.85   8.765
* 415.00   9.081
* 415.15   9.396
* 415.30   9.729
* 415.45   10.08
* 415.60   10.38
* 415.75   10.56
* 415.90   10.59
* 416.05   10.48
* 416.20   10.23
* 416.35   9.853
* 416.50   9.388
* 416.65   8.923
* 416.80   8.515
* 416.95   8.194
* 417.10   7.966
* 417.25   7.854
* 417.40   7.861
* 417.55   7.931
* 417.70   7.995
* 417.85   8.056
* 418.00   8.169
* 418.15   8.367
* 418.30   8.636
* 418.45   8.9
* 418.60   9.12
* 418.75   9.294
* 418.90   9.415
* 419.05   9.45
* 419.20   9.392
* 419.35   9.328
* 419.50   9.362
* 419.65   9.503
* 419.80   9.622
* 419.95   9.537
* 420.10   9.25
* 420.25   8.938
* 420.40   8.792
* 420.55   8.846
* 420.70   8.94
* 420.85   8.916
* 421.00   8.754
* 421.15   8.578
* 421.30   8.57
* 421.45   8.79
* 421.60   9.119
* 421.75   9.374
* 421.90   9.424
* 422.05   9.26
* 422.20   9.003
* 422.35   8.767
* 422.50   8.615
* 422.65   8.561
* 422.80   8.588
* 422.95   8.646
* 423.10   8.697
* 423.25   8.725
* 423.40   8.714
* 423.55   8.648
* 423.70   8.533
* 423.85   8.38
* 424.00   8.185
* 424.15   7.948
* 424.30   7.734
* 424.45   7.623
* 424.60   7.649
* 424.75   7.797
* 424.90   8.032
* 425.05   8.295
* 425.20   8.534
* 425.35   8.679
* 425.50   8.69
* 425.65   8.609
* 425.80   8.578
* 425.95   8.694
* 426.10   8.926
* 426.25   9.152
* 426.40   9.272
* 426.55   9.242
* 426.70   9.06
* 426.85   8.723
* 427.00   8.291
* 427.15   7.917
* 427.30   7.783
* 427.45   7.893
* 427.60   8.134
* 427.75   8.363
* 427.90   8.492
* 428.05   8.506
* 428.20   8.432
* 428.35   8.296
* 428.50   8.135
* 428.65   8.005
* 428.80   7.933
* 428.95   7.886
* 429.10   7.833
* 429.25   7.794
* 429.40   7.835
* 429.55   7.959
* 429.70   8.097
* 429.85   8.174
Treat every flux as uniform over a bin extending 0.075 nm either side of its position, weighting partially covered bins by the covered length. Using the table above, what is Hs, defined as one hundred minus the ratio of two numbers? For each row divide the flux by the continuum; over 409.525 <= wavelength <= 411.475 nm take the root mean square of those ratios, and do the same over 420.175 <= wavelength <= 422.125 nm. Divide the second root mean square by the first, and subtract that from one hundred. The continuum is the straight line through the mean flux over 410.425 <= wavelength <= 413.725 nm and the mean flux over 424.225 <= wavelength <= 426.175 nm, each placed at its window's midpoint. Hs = 98.80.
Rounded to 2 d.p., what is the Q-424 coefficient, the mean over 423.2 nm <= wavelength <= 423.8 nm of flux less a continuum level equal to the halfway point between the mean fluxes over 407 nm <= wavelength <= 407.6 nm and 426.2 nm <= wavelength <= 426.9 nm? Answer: -0.21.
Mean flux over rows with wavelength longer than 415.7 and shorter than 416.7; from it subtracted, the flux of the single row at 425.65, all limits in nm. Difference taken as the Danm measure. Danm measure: 1.4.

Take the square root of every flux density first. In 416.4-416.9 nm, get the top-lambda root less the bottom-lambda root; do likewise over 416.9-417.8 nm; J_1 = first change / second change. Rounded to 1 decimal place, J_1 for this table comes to 4.2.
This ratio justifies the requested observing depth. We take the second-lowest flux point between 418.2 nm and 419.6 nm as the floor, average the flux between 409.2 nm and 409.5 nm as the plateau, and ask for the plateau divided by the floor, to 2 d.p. 0.97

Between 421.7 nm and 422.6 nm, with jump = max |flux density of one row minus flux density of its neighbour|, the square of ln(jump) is 1.8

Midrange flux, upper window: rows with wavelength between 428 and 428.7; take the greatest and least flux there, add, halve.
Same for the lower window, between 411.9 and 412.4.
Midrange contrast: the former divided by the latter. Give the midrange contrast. 0.93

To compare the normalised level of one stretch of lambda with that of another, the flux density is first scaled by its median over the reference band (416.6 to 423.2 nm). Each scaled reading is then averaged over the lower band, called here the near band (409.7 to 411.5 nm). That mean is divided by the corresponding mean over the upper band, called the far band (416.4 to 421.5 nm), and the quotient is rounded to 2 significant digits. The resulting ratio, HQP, 0.87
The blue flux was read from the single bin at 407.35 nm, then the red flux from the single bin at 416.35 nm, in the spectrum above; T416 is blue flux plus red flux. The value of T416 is 18.4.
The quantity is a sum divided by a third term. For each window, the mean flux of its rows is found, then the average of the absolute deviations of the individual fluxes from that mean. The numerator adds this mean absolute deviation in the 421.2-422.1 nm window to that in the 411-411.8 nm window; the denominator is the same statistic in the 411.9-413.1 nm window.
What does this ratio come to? 3.7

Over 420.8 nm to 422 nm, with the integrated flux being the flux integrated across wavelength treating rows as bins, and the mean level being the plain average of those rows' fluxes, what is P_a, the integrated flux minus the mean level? 2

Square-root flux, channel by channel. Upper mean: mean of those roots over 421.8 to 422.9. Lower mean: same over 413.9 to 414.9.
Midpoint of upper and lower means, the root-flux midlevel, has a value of 2.924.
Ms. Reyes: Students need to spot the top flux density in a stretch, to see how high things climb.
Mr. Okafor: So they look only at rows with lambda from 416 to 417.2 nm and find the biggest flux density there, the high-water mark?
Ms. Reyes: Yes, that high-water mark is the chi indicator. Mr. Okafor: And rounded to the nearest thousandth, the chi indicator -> 10.480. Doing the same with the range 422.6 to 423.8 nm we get 8.725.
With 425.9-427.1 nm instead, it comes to 9.272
